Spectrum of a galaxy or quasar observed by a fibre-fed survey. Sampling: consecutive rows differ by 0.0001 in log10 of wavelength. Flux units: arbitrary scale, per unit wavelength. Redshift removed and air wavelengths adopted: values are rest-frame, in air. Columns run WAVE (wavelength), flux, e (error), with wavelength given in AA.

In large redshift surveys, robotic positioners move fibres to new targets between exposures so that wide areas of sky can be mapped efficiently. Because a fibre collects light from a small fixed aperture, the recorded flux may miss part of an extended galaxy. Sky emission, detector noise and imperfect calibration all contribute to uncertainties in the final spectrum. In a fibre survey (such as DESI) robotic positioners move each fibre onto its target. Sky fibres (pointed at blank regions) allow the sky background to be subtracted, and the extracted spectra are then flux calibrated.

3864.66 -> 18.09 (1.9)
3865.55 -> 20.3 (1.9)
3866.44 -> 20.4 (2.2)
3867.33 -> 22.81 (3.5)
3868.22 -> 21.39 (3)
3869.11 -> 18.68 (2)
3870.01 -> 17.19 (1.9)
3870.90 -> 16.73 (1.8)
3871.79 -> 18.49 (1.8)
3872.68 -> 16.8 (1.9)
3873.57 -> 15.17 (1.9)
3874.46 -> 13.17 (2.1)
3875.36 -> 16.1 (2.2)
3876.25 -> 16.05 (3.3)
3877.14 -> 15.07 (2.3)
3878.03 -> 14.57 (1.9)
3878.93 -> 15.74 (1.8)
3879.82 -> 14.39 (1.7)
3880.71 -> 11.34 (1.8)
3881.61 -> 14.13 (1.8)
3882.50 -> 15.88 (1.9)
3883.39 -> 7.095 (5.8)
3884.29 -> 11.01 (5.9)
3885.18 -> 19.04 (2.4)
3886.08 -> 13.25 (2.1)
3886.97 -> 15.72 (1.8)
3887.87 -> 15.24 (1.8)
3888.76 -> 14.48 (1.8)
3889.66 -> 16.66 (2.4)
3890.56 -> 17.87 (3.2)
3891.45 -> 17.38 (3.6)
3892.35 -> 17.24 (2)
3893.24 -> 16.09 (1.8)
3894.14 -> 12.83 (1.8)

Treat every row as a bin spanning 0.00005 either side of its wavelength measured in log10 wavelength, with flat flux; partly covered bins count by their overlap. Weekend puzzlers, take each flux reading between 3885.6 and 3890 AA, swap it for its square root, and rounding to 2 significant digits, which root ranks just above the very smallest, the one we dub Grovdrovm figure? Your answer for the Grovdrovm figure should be 3.8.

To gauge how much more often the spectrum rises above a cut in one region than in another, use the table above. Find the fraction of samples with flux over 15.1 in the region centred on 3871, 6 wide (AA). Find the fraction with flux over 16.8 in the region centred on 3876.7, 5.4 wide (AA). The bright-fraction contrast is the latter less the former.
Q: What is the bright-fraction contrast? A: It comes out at -1.0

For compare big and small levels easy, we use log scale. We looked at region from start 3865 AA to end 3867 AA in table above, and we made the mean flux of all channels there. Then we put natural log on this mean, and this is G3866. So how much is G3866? 3.01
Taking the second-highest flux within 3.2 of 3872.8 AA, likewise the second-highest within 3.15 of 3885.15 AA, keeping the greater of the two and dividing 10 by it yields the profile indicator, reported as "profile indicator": 0.58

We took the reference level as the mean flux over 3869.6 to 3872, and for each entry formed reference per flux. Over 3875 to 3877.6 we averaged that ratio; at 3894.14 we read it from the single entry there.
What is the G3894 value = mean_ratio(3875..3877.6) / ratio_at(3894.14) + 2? 2.82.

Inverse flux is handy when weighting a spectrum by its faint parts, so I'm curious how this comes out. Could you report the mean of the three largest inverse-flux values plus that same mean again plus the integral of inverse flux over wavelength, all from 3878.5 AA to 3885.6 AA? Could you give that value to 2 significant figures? 0.78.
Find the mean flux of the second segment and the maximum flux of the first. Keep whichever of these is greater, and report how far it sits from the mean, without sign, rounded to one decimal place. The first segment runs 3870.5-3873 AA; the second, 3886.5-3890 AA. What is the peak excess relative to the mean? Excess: 3.0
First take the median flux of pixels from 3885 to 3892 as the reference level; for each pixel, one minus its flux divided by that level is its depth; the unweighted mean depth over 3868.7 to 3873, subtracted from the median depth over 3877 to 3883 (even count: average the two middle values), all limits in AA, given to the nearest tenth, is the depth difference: 0.2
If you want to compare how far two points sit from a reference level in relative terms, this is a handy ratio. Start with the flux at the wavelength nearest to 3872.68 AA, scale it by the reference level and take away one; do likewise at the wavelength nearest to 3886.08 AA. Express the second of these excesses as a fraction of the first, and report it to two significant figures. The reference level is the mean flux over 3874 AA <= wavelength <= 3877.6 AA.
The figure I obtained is -1.1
